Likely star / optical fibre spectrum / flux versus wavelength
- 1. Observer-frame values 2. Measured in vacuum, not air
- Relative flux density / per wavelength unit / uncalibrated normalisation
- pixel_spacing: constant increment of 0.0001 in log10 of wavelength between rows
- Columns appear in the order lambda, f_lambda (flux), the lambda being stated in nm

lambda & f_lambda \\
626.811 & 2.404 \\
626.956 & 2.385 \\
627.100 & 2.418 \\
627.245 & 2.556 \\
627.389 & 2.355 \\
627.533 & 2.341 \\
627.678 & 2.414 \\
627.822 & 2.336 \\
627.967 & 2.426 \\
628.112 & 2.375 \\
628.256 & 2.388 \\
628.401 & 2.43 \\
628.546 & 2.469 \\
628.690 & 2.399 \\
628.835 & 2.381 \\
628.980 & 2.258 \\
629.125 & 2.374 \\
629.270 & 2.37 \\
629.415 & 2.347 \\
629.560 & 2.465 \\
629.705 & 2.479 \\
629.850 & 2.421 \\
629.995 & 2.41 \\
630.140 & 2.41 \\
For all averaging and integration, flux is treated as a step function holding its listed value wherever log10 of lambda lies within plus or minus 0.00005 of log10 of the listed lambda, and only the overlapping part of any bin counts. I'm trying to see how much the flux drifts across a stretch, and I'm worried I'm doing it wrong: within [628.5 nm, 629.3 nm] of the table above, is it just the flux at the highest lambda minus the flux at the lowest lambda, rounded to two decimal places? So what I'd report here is -0.10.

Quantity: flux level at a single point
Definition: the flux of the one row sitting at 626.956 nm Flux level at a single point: 2.385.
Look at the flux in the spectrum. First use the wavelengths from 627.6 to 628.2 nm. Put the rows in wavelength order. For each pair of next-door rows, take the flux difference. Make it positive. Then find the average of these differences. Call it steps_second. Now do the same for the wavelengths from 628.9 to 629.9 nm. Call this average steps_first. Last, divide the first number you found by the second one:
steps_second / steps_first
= 1.3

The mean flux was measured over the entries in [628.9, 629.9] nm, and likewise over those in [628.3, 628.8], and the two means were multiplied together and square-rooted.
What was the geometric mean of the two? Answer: 2.41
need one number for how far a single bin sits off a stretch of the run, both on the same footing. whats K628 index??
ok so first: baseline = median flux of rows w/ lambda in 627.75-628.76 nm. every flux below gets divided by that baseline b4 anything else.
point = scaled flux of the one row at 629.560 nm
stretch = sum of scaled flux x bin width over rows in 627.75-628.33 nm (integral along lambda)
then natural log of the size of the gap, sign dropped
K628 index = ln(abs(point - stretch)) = -0.79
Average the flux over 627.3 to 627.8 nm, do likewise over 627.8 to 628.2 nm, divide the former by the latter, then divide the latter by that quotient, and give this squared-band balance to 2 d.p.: 2.39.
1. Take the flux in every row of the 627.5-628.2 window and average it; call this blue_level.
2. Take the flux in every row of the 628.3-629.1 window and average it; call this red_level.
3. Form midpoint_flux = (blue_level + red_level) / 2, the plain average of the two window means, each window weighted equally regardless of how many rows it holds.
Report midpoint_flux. 2.38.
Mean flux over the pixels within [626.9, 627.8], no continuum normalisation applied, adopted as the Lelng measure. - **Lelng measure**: 2.41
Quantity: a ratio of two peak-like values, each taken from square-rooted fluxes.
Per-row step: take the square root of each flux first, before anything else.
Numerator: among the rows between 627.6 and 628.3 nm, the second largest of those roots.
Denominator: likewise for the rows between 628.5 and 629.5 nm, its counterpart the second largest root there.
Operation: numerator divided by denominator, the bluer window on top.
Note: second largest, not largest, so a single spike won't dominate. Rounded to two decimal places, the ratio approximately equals 1.00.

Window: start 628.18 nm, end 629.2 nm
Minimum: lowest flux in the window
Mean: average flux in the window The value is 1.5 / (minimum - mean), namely -12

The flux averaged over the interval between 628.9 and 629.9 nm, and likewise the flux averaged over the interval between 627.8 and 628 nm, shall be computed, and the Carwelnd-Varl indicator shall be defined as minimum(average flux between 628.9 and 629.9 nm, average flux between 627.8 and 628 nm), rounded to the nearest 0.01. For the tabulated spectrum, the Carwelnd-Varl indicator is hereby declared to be 2.38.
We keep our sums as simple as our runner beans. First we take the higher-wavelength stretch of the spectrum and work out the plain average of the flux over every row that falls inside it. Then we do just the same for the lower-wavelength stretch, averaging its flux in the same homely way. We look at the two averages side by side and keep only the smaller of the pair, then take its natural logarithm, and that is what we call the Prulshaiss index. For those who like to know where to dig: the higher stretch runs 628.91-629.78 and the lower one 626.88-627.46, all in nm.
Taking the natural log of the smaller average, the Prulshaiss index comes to 0.868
